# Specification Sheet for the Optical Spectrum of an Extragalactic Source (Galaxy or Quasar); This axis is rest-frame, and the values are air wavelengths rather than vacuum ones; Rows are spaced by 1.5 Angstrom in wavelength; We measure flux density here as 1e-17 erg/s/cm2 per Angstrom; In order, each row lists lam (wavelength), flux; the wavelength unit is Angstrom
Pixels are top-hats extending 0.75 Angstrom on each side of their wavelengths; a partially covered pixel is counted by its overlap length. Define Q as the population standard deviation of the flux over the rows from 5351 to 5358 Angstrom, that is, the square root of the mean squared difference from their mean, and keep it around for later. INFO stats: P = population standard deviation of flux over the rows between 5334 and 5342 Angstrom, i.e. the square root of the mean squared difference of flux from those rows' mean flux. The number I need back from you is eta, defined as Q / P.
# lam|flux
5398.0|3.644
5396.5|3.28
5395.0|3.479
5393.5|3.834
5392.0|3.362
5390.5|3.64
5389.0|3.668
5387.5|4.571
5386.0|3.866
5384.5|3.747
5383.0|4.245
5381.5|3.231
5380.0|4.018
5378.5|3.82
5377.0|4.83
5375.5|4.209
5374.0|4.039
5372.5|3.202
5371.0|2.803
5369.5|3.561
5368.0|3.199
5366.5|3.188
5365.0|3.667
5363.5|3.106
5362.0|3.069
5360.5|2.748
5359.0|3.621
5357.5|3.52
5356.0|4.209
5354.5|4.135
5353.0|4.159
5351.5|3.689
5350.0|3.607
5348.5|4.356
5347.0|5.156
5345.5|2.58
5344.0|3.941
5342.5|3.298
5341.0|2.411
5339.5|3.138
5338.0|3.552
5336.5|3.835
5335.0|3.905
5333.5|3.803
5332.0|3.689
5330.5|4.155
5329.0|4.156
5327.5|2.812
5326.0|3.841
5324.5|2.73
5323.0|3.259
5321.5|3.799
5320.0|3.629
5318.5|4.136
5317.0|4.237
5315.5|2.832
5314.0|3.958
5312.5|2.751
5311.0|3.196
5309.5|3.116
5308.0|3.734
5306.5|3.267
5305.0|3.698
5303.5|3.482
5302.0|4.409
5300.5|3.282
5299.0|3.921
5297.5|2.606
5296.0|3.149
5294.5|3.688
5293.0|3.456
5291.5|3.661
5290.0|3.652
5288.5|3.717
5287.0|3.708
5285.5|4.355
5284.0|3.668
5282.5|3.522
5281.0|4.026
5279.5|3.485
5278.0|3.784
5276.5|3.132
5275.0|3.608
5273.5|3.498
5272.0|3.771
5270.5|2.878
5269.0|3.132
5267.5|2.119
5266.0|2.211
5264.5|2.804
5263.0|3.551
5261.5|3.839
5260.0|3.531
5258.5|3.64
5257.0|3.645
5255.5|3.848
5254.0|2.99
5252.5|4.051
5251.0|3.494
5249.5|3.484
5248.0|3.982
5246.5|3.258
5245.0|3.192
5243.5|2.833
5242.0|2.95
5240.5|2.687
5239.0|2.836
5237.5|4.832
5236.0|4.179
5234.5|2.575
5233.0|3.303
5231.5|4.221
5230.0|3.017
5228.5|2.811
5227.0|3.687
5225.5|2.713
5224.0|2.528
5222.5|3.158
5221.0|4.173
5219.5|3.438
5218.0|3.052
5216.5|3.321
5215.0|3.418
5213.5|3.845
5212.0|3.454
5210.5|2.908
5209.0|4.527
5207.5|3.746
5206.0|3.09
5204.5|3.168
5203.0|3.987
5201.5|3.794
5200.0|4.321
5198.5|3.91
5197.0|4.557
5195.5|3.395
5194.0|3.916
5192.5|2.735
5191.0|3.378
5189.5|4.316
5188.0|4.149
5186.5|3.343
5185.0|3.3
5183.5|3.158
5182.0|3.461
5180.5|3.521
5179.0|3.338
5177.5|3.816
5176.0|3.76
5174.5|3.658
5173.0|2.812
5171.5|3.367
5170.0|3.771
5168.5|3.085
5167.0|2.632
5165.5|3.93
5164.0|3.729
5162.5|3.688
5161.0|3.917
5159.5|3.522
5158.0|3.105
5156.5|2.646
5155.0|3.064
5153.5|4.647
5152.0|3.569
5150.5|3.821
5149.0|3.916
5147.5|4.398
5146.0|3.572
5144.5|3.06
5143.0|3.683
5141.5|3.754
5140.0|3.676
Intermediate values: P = 0.55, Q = 0.28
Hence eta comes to 0.51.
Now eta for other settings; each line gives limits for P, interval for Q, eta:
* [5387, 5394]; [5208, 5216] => 1.32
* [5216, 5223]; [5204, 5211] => 1.49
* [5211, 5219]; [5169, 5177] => 1.41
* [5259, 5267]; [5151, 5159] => 1.15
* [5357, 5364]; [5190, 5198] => 1.91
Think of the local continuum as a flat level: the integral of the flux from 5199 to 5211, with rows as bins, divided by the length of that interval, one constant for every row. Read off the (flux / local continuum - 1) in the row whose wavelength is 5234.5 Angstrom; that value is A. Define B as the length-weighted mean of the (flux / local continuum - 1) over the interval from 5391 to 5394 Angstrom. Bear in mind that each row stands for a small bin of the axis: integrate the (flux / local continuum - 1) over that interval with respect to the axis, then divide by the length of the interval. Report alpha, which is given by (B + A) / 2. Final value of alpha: -0.17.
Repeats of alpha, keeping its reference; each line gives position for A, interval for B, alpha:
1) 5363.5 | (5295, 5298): -0.18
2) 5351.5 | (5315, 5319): 0.00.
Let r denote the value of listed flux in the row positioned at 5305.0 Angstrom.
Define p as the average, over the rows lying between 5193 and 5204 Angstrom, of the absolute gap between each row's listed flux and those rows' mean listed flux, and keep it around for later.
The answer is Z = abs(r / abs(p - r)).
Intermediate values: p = 0.26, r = 3.698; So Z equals 1.08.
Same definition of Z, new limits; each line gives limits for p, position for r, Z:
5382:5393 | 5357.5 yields 1.10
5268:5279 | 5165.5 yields 1.08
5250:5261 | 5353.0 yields 1.06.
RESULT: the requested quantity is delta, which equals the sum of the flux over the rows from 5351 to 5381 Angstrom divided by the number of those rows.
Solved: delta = 3.64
